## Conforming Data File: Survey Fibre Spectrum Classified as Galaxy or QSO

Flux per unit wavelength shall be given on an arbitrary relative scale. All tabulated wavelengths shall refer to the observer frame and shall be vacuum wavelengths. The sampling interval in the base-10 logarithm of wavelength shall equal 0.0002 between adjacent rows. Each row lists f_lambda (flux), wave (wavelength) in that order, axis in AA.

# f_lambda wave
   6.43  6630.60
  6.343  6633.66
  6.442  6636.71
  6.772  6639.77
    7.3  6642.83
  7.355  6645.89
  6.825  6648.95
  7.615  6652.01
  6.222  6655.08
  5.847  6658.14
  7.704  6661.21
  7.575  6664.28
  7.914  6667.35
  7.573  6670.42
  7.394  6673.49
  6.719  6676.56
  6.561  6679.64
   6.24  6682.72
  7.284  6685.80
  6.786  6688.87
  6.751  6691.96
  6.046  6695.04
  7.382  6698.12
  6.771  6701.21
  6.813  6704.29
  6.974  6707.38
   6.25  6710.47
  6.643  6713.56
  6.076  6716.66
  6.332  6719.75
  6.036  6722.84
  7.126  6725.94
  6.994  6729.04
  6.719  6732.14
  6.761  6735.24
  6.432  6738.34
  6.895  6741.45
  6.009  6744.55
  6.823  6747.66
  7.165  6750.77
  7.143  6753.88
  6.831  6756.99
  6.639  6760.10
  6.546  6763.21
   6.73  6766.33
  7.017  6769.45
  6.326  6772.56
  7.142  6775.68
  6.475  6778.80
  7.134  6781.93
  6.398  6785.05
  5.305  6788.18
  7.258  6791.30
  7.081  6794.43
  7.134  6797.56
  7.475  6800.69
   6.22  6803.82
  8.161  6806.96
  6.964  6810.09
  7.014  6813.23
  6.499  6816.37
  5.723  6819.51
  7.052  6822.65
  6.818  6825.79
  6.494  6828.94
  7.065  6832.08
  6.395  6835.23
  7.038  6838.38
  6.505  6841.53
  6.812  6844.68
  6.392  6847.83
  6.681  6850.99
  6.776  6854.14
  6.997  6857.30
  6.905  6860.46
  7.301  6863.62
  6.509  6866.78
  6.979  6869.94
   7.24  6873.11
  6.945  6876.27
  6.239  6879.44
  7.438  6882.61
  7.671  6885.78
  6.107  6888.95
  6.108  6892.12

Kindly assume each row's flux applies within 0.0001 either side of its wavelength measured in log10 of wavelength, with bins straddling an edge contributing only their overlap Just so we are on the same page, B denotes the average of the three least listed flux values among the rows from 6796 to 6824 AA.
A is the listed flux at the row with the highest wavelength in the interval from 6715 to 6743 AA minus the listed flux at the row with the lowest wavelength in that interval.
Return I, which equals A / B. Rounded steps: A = 0.82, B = 6.1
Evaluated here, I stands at 0.13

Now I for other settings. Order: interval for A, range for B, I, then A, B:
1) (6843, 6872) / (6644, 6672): 0.03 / 0.17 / 6.3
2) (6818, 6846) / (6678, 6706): 0.17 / 1.09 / 6.3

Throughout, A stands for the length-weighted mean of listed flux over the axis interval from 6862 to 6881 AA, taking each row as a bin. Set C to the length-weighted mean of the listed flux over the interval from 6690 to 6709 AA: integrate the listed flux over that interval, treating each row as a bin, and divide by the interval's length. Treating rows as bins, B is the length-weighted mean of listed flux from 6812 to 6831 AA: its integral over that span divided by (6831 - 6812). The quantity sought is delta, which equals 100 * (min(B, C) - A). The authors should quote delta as -27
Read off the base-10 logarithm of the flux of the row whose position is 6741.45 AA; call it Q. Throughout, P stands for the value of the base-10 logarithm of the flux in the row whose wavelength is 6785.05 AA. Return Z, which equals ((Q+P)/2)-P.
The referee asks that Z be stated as 0.02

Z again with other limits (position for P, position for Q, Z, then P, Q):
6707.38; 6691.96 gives -0.01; 0.84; 0.829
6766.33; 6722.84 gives -0.02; 0.83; 0.781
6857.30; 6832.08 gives 0.00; 0.84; 0.849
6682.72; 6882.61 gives 0.04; 0.80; 0.871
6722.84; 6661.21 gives 0.05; 0.78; 0.887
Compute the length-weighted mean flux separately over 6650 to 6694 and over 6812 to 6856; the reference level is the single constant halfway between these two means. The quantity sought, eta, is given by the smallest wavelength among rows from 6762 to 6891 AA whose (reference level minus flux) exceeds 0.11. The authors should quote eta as 6763.21 AA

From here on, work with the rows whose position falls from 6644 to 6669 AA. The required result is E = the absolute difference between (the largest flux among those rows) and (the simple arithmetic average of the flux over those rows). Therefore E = 0.78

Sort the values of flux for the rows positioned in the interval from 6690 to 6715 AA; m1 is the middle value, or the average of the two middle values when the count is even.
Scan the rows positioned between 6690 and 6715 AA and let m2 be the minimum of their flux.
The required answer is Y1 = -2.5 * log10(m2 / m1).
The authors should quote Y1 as 0.12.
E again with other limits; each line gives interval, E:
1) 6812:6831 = 0.45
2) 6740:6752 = 0.44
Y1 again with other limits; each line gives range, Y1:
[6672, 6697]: 0.12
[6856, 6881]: 0.12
